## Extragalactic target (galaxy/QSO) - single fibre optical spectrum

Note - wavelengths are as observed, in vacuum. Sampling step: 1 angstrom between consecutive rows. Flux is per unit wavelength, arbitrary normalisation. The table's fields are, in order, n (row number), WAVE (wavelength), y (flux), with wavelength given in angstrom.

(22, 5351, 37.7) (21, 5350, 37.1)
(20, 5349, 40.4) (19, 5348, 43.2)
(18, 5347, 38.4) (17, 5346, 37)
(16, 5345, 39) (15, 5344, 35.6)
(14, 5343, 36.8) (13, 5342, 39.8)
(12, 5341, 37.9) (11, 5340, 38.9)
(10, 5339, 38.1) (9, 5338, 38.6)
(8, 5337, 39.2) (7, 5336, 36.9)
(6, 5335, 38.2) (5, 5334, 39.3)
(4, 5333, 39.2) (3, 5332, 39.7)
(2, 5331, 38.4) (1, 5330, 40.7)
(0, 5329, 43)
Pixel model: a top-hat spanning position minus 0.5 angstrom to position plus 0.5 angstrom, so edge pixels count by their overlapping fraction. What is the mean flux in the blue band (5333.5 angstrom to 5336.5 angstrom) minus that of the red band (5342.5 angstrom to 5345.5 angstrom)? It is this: 1.0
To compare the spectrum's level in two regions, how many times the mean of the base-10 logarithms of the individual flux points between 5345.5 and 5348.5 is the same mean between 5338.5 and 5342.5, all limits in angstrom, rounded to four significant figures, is 1.005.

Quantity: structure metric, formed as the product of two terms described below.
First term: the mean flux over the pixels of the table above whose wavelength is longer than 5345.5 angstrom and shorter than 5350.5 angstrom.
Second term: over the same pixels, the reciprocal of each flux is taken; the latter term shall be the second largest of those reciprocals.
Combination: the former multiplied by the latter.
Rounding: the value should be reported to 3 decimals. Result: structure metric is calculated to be 1.057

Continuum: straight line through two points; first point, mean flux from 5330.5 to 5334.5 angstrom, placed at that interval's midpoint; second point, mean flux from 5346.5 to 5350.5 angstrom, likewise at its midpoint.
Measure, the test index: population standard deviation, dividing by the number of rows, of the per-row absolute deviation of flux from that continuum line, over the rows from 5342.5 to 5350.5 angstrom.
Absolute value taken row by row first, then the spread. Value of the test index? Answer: 1.2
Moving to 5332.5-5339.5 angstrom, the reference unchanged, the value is 0.8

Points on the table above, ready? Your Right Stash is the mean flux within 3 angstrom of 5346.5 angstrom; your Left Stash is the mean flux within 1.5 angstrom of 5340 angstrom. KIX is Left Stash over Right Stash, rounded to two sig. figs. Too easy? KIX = 0.98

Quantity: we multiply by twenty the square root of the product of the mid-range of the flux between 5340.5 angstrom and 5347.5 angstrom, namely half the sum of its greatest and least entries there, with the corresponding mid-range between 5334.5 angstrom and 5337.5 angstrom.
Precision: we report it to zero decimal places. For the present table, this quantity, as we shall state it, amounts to 757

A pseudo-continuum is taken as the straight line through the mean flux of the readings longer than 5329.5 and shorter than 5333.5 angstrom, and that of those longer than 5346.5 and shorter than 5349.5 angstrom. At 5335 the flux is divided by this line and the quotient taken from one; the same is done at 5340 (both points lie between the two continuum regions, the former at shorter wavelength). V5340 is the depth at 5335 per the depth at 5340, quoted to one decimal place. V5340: 1.3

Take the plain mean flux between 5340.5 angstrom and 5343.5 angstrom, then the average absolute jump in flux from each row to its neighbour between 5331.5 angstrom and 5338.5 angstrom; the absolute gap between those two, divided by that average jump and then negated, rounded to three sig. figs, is -37.8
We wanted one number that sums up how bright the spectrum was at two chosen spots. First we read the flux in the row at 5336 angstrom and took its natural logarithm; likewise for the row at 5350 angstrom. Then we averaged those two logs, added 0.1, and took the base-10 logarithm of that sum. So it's 0.569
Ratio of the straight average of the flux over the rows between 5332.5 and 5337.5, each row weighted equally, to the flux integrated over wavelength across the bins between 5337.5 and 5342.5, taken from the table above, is 0.1995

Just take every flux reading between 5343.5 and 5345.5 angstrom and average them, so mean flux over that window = 37.3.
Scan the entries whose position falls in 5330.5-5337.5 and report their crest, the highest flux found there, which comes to 39.7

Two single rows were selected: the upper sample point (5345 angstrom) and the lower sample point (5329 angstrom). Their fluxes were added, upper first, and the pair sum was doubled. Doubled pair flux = 164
